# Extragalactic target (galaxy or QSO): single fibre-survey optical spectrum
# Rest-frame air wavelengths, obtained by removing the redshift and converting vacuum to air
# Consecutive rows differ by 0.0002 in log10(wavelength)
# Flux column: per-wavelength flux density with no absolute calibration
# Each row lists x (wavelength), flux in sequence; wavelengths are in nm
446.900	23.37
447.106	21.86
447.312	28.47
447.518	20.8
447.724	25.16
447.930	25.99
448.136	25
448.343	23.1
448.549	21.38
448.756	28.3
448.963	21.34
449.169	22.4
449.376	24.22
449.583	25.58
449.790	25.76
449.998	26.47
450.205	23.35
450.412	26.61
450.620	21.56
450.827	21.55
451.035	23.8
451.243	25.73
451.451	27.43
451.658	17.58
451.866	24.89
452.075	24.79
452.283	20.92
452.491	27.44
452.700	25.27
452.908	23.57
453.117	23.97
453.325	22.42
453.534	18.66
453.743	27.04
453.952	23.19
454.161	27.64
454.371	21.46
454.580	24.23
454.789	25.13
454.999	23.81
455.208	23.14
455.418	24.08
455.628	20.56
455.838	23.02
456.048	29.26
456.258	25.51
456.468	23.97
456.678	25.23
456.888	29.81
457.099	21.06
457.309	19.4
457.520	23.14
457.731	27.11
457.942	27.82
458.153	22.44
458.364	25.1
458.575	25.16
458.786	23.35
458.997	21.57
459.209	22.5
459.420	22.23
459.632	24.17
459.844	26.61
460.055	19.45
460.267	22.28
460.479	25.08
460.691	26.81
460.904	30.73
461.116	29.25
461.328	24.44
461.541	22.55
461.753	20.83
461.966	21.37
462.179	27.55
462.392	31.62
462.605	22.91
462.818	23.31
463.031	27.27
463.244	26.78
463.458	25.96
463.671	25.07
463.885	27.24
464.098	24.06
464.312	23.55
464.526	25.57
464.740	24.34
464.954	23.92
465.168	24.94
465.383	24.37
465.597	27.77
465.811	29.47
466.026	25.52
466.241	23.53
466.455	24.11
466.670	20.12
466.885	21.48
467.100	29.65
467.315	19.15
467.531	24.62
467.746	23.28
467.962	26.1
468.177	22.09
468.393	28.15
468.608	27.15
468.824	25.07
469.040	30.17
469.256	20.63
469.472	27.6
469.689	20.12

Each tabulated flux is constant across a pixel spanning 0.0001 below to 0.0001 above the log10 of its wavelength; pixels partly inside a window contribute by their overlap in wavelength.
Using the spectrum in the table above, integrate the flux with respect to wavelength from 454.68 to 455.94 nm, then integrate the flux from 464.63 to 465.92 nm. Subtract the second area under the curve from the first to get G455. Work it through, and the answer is -3.9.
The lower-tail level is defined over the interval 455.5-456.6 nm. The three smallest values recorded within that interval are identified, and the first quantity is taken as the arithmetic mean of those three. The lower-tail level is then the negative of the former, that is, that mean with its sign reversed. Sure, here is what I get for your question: -22.5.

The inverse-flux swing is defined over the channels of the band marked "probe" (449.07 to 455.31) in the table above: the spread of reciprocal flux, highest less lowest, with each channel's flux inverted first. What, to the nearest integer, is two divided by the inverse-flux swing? 97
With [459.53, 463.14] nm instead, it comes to 101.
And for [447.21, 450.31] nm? 154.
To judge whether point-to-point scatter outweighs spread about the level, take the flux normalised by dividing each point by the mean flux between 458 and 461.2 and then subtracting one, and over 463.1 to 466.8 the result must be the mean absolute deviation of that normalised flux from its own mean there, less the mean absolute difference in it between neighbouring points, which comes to -0.01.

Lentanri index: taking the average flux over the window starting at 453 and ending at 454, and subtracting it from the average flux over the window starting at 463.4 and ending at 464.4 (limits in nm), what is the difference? 2.1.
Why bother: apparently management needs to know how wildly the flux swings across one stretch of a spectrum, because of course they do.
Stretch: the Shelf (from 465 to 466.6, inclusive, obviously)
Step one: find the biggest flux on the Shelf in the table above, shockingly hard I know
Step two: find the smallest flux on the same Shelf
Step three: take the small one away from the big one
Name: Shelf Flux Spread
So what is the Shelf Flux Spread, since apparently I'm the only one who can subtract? 5.9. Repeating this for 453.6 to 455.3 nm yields 6.2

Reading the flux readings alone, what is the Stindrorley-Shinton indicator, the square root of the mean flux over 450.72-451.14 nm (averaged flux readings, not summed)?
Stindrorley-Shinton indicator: 4.76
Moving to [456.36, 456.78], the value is 4.96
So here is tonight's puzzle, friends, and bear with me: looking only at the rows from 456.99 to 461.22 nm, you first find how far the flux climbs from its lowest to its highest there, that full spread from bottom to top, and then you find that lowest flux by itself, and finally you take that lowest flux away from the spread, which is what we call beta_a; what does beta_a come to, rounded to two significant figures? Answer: -8.1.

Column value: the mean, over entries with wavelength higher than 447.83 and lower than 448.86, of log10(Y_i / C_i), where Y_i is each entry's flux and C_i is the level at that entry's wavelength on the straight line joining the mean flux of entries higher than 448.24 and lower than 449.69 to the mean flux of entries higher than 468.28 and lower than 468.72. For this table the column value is 0.018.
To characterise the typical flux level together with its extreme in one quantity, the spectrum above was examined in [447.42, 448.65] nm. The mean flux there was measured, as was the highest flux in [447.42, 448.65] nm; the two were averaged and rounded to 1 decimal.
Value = 24.8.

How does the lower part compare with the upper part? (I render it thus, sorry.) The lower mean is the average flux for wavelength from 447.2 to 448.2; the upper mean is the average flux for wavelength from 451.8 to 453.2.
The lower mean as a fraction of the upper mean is 1.03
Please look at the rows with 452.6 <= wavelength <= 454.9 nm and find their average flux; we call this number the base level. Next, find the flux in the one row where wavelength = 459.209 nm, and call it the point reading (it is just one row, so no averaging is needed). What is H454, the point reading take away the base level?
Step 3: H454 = -1.4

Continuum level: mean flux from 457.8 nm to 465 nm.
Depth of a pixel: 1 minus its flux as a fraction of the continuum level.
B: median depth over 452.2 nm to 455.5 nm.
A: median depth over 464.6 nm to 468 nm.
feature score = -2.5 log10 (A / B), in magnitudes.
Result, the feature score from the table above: 0.8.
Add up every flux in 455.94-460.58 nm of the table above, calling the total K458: 532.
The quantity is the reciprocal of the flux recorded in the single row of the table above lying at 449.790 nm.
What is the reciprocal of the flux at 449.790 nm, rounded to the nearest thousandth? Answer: 0.039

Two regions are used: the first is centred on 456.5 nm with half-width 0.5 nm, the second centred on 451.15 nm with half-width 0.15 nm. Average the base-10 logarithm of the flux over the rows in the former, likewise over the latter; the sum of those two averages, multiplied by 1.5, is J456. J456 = 4.23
